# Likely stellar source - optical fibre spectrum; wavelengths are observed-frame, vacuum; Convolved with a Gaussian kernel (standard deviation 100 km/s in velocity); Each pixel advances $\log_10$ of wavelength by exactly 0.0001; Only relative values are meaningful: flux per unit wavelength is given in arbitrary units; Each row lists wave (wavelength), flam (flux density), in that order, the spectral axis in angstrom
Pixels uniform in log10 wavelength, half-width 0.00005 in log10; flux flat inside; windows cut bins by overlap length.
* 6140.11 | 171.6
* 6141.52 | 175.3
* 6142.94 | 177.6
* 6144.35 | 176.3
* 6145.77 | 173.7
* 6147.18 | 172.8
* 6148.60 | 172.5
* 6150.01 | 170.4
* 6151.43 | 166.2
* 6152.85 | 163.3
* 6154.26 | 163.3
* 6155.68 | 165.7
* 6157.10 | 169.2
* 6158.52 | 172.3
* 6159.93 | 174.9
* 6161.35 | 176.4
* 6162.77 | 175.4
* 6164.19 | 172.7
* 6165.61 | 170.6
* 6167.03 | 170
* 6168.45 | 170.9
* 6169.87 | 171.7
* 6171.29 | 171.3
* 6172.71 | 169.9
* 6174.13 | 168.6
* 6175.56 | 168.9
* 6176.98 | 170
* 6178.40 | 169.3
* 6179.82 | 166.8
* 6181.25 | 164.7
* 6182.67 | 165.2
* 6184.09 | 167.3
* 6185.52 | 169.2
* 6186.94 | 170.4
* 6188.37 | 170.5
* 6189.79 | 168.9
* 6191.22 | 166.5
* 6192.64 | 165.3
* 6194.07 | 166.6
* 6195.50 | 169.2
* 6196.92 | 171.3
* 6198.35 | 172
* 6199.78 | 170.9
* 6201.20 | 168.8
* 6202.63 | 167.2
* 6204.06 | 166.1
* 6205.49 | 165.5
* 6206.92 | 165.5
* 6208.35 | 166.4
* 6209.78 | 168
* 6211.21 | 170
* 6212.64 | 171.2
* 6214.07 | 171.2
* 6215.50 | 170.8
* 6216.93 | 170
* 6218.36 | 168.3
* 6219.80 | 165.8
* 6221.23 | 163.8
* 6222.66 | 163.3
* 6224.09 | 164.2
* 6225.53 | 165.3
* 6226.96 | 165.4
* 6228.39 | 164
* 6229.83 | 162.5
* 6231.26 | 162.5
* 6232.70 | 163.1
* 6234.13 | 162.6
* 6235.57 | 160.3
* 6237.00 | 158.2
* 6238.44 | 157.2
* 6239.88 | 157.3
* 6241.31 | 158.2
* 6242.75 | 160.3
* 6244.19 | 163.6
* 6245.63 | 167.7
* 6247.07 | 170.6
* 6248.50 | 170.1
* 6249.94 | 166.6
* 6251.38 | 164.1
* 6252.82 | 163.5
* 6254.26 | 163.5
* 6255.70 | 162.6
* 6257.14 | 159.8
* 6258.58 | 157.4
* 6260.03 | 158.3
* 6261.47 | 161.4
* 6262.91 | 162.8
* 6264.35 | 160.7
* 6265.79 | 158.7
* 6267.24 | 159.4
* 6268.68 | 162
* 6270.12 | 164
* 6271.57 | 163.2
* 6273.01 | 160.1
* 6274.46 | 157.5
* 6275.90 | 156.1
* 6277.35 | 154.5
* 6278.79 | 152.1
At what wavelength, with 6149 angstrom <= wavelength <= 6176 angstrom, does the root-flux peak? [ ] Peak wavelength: 6161.35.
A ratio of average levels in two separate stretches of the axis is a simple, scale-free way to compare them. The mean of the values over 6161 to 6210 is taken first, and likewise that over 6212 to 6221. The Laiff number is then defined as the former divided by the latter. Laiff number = 1.00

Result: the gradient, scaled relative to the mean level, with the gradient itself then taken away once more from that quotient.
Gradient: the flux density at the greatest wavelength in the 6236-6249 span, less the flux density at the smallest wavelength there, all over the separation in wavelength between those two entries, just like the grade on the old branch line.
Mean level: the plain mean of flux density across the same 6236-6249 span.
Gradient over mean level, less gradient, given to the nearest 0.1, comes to -1.0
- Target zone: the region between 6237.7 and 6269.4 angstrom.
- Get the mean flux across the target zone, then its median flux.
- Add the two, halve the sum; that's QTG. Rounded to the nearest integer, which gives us 162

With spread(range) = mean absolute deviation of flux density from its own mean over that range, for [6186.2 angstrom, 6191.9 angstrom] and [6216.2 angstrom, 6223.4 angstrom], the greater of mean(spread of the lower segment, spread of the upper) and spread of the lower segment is 1.9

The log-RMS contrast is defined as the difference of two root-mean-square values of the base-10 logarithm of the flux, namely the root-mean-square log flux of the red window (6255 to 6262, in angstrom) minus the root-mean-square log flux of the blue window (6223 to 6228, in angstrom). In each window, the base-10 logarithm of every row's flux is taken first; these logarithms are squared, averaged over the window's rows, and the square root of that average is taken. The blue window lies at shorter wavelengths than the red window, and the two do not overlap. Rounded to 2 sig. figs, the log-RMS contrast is -0.014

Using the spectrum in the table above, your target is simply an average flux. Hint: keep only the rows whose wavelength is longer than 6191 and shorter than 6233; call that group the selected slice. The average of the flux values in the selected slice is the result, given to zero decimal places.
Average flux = 167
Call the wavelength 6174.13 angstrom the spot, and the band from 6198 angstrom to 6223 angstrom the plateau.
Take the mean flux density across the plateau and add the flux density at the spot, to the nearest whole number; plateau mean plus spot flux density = 337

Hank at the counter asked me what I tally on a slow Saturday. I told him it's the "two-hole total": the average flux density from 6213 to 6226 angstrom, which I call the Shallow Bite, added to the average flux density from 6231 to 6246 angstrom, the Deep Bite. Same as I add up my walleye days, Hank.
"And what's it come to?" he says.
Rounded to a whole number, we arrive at 328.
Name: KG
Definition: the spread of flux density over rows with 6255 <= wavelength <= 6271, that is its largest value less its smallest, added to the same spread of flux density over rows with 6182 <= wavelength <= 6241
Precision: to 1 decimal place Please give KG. 21.4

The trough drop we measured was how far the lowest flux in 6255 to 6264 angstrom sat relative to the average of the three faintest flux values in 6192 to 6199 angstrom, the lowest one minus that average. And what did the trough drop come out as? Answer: -10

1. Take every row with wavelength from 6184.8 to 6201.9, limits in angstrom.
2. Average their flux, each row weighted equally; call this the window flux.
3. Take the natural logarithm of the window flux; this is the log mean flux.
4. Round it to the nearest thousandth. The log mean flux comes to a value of 5.131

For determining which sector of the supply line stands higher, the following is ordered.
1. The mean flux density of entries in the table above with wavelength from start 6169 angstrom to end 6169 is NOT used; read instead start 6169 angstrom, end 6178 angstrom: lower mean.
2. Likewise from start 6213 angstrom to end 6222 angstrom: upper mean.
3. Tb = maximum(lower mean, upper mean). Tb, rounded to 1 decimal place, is 170.1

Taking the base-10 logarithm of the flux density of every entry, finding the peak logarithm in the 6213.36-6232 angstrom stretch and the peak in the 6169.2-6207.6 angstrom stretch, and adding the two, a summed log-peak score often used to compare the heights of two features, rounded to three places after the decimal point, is 4.469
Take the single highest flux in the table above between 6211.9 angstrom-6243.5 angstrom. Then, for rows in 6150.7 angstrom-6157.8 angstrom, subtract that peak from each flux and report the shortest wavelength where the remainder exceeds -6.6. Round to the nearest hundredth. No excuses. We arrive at 6151.43 angstrom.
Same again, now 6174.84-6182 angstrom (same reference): 6175.56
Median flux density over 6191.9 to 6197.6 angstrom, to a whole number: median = 168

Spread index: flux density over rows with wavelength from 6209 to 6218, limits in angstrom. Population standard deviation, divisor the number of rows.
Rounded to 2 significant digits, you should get 1.1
